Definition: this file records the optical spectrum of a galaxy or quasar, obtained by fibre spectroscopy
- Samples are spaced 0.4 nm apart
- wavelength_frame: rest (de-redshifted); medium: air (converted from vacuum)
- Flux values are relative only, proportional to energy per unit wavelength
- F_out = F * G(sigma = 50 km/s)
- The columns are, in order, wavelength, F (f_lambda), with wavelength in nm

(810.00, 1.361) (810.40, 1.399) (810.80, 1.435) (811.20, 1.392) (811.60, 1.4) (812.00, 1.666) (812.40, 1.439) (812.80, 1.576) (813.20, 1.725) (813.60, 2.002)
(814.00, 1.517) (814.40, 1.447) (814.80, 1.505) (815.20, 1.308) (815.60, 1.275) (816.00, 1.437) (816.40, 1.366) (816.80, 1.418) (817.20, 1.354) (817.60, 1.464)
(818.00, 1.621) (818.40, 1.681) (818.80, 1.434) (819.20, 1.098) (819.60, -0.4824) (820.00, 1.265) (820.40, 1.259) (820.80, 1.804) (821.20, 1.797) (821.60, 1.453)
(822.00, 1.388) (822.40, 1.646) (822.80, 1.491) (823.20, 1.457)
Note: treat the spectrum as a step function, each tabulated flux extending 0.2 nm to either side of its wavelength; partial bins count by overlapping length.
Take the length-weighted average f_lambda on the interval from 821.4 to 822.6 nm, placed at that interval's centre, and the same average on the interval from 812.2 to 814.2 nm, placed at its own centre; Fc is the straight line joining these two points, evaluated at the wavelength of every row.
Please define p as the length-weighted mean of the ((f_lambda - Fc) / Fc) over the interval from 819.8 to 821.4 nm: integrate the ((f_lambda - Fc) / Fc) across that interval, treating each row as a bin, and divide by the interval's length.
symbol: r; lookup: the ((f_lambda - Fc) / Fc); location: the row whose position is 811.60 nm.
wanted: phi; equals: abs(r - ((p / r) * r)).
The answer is 0.17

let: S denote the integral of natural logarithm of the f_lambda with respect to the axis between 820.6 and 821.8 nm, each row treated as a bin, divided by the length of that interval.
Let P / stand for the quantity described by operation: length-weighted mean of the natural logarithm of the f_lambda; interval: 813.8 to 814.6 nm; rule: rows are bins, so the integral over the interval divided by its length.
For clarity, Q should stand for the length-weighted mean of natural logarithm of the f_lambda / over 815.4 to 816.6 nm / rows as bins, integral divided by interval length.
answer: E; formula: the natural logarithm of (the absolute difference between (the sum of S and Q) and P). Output -0.8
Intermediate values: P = 0.39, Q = 0.31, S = 0.517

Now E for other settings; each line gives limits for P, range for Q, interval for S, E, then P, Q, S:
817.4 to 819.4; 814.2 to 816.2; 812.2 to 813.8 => -0.7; 0.37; 0.33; 0.515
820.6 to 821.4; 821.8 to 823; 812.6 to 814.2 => -1.1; 0.59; 0.41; 0.528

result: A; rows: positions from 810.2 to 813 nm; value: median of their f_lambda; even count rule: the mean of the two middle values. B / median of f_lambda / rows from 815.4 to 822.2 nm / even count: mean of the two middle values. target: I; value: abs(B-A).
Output 0.02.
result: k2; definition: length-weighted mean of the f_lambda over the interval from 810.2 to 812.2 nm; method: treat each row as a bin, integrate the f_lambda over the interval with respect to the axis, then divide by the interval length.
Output 1.46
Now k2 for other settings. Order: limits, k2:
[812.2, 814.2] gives 1.65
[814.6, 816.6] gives 1.38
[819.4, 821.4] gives 1.13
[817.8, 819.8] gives 1.07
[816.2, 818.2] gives 1.44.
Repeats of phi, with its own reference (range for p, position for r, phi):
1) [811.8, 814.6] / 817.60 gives 0.05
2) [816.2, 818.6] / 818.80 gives 0.02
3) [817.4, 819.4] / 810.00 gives 0.14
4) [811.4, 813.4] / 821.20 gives 0.25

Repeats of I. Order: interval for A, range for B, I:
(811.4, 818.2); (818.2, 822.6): 0.01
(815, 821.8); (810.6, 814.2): 0.10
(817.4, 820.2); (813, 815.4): 0.08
